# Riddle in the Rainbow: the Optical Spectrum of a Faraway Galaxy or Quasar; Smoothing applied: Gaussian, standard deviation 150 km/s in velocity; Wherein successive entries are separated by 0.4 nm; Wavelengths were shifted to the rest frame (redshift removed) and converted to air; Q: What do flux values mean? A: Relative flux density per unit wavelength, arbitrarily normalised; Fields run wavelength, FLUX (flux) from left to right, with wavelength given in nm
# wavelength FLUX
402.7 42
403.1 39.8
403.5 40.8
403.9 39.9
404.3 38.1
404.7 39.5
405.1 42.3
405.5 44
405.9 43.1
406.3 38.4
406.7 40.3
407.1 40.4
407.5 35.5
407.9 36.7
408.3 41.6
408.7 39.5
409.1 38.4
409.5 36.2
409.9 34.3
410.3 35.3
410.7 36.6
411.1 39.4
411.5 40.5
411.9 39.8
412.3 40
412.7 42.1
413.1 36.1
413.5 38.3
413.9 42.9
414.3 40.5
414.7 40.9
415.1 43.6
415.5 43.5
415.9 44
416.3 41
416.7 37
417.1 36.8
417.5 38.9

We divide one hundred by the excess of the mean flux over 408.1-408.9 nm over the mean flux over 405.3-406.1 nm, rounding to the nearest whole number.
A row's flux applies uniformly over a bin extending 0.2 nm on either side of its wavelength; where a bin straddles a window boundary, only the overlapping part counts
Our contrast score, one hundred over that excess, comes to -33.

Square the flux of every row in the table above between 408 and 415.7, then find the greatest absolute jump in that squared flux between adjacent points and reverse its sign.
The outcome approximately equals -469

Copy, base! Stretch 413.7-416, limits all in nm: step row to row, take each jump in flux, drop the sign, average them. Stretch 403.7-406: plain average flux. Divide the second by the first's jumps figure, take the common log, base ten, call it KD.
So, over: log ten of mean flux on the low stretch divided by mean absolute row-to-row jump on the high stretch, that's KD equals 1.53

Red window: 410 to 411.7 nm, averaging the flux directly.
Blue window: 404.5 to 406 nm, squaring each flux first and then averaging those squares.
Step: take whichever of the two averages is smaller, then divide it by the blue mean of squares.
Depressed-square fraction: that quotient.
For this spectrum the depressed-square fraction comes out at 0.021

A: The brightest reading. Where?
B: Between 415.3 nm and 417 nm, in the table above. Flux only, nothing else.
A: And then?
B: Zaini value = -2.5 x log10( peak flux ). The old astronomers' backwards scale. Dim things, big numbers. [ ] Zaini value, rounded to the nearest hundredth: -4.11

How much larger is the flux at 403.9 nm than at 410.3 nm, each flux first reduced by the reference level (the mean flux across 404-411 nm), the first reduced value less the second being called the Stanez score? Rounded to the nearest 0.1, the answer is 4.6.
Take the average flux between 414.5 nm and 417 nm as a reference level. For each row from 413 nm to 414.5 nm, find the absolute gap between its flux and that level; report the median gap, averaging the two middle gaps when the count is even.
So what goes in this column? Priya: 2.30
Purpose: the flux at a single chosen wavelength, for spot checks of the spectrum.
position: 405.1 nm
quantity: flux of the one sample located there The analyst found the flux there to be 42.3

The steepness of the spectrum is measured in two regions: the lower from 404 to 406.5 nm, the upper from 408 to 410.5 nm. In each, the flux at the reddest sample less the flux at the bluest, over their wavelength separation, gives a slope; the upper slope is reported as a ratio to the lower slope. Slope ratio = -21.0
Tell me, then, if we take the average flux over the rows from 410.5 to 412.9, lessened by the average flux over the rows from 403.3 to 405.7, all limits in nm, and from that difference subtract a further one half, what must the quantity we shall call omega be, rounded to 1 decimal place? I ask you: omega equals -1.5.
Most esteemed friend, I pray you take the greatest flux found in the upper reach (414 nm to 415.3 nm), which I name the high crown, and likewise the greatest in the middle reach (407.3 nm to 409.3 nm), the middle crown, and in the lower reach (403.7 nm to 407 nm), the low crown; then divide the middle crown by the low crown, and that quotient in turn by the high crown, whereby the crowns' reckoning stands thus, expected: 0.0217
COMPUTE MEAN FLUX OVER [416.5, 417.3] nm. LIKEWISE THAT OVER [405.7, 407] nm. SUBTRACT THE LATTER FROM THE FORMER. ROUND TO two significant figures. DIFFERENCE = -3.7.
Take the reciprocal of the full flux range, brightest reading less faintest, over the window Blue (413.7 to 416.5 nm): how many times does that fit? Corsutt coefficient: 0.286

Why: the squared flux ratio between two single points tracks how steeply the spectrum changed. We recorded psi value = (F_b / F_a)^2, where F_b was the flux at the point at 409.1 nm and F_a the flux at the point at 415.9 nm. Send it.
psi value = 0.76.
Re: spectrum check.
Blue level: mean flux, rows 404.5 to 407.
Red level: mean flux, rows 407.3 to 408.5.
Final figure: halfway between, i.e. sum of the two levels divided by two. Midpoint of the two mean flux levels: 39.6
